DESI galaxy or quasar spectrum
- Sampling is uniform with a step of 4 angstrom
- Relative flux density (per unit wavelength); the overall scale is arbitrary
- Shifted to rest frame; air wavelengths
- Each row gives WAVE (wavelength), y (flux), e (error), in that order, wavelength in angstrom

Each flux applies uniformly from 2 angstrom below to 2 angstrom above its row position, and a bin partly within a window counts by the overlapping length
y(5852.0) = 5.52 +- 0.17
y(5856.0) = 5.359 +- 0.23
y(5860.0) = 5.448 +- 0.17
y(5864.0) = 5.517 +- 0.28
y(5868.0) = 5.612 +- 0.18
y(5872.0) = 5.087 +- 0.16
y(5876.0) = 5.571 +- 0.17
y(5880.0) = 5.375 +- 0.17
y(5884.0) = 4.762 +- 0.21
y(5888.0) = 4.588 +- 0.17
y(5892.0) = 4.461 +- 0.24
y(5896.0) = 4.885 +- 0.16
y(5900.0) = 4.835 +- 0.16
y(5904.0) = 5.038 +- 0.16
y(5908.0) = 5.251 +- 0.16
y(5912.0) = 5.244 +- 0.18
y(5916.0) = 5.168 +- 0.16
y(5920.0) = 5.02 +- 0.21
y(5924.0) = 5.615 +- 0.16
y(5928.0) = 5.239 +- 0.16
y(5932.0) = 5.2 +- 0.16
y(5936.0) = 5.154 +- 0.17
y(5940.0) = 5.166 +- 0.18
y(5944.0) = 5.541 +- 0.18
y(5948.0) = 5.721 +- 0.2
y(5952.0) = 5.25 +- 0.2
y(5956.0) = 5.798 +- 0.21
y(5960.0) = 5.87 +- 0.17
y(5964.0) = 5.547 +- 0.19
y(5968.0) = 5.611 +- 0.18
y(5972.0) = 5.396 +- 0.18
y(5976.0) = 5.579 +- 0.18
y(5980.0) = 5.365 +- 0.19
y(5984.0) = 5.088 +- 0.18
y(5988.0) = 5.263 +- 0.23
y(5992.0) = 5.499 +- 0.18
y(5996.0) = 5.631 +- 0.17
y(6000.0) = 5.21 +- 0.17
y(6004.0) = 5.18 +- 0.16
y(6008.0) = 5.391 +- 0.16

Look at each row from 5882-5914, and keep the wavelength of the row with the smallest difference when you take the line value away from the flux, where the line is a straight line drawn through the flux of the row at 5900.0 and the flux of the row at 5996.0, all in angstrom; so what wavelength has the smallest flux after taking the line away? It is 5892.0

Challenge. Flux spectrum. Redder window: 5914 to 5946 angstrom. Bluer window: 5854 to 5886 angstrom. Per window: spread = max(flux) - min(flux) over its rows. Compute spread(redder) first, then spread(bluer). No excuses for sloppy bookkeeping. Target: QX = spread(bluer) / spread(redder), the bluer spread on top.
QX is 1.4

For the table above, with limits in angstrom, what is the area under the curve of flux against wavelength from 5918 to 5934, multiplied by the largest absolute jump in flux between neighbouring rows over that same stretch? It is 50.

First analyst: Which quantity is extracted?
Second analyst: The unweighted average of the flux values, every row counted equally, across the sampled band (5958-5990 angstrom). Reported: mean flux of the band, 5.5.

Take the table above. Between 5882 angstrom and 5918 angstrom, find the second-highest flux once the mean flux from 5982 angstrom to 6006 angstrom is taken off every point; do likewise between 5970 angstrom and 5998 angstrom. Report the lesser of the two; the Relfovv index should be -0.07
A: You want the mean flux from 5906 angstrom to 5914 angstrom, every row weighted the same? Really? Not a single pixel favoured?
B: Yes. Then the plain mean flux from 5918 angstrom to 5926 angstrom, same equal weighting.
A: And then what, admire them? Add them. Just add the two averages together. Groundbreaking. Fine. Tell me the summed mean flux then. 10.6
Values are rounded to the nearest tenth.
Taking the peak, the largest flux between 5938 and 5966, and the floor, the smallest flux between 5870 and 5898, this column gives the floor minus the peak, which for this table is -1.4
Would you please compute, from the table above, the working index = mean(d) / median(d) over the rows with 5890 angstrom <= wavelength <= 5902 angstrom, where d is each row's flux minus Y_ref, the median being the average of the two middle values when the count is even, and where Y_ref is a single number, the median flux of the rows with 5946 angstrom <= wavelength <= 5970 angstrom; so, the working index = 1.13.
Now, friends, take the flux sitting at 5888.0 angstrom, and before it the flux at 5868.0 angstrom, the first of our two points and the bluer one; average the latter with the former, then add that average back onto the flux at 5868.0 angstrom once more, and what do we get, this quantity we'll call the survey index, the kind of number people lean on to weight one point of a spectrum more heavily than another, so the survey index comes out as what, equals 10.7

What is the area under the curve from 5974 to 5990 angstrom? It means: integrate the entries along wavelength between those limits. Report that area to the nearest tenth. 85.2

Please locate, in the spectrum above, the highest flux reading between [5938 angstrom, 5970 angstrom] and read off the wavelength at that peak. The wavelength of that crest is 5960.0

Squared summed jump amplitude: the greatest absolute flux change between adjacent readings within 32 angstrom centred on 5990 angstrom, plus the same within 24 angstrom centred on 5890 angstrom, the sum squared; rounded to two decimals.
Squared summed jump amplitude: 1.07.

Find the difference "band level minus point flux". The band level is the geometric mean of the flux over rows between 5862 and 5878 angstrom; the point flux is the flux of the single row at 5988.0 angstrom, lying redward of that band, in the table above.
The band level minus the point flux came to 0.2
